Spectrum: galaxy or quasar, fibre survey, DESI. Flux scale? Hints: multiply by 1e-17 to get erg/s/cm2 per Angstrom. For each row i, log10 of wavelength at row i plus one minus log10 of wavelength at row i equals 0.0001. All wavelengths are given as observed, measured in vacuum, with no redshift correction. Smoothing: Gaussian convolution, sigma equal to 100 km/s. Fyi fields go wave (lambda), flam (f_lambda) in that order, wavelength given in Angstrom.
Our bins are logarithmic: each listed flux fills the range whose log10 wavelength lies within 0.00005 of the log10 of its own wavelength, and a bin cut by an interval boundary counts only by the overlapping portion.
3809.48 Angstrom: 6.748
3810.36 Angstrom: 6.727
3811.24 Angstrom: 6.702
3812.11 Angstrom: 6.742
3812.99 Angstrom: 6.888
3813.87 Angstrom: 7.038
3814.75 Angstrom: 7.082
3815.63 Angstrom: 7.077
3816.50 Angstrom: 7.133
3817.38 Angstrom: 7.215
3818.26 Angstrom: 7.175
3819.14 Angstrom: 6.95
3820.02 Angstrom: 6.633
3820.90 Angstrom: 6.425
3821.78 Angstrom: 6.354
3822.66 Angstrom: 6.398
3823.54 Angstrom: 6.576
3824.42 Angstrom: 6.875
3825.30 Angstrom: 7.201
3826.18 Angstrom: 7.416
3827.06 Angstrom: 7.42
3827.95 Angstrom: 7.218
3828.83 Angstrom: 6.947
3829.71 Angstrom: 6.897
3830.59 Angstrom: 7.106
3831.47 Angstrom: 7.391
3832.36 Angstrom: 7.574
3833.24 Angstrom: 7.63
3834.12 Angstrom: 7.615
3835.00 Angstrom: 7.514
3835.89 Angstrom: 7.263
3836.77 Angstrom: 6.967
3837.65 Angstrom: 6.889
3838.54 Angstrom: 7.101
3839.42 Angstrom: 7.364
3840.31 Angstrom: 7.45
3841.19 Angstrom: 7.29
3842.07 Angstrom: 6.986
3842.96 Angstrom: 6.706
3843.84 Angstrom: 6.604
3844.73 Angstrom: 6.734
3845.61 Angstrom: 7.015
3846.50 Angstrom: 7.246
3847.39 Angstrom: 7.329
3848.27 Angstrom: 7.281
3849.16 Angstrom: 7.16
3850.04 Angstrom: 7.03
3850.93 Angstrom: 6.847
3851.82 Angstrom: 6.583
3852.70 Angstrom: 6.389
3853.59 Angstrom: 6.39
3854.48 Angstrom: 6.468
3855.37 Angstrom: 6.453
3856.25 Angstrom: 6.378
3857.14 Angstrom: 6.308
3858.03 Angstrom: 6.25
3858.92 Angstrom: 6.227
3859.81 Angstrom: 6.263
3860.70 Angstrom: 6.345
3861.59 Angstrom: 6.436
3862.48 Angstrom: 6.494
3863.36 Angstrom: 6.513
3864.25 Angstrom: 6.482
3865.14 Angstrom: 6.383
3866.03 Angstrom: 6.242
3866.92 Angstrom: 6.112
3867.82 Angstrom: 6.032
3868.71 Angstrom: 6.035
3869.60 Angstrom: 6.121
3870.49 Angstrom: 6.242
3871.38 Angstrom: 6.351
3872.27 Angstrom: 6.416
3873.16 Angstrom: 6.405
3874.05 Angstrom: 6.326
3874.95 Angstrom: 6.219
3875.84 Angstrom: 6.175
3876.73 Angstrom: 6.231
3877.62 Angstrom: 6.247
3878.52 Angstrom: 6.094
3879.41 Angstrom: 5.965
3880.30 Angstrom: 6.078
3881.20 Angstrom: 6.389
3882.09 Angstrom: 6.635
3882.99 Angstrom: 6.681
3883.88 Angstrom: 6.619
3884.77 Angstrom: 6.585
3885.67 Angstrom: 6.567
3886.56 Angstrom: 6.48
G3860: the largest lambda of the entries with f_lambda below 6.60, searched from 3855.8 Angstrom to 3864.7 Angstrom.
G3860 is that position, 3864.25 Angstrom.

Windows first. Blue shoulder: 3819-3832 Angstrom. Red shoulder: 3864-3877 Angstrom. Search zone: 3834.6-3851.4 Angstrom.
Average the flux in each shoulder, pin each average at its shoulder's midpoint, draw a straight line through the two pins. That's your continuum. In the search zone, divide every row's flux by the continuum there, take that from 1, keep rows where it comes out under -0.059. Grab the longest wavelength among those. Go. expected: 3850.04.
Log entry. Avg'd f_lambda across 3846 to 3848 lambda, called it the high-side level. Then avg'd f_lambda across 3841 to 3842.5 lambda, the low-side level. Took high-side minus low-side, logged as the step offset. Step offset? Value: 0.1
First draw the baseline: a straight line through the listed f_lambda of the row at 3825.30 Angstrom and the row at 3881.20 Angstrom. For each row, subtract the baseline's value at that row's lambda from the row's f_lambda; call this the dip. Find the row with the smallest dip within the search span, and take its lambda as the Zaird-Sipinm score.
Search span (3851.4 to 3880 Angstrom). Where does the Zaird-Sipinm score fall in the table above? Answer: 3867.82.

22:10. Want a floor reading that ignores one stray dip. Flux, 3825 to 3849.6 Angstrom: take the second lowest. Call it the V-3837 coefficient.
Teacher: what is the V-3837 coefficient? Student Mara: 6.706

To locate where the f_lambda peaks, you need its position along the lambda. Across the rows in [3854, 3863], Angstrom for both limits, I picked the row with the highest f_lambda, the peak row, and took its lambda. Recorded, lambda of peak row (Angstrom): 3862.48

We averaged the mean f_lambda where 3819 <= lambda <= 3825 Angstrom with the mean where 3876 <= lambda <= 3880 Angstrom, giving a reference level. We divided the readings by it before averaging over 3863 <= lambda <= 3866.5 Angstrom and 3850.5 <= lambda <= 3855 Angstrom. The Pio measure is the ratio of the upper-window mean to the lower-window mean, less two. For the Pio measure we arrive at -1.02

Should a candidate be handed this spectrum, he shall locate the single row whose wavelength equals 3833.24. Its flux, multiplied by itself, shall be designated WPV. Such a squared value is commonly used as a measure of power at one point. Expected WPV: 58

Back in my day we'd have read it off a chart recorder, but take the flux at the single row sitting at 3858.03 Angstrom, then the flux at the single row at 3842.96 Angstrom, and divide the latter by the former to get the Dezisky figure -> 1.07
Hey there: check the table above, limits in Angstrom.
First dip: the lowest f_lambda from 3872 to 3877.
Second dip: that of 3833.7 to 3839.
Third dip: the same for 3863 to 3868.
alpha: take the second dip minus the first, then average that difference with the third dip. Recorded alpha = 3.37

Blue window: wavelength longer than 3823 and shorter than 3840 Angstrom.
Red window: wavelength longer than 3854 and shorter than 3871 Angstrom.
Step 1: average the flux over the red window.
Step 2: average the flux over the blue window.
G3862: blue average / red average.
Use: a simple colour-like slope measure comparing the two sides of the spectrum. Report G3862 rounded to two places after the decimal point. 1.14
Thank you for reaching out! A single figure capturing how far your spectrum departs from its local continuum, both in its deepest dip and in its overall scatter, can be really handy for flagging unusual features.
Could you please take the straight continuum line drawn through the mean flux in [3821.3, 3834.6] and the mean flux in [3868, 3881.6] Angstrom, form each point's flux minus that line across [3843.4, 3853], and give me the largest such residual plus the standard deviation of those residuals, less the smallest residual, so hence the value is 1.1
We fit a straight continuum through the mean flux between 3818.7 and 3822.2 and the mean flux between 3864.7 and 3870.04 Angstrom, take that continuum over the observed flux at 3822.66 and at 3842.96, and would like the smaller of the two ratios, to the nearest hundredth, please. 0.95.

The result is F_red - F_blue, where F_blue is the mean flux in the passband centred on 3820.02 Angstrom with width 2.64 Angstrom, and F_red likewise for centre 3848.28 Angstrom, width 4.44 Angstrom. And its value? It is 0.5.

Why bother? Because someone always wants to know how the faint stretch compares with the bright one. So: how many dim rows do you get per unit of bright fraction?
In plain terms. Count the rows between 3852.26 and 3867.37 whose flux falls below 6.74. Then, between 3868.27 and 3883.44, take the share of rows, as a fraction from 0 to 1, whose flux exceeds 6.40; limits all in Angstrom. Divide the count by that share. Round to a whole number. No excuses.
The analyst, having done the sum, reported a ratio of 72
